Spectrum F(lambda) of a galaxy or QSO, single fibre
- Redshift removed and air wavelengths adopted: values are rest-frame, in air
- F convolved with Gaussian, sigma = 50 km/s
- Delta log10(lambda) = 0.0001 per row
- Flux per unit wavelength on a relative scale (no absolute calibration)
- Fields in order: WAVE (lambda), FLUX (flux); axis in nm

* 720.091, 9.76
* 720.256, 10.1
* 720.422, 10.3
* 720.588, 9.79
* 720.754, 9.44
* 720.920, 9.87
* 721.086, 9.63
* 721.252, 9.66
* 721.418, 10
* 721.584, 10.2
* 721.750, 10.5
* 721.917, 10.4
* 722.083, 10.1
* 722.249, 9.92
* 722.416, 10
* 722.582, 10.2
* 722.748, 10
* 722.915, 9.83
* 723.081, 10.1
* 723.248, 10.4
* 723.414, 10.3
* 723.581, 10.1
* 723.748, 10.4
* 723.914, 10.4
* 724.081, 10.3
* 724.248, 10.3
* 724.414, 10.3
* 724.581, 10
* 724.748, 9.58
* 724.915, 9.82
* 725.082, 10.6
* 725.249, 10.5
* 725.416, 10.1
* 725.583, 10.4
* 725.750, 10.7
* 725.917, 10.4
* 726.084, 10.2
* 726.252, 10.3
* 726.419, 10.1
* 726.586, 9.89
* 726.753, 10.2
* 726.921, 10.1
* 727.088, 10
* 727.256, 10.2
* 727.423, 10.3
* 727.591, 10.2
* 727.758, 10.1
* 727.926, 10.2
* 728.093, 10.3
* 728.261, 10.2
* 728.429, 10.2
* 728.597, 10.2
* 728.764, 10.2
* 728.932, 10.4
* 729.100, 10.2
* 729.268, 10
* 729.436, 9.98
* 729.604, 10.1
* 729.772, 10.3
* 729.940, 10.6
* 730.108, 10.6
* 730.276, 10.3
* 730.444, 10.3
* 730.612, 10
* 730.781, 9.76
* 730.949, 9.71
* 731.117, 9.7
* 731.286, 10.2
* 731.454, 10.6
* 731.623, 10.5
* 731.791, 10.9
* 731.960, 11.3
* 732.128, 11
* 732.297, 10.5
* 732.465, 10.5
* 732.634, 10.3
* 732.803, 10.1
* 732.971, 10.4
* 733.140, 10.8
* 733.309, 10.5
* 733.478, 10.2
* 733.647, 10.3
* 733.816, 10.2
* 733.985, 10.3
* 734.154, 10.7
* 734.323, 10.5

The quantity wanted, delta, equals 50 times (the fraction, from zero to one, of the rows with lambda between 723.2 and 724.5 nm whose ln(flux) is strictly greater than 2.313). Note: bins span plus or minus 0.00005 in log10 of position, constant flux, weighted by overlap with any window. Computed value 44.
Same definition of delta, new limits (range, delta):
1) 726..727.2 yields 21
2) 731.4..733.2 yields 45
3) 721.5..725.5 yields 27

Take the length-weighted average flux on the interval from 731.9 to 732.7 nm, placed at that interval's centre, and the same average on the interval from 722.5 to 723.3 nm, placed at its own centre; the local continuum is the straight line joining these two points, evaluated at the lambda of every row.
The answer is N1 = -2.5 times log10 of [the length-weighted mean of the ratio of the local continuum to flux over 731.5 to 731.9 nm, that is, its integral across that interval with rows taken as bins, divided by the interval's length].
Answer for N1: 0.006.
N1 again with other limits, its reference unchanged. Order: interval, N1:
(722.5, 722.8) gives 0.002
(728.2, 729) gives -0.025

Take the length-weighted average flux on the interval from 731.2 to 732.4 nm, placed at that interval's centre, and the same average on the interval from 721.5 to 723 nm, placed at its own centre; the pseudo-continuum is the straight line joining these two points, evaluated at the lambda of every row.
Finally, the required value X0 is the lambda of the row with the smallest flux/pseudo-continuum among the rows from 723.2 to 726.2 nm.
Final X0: 724.748 nm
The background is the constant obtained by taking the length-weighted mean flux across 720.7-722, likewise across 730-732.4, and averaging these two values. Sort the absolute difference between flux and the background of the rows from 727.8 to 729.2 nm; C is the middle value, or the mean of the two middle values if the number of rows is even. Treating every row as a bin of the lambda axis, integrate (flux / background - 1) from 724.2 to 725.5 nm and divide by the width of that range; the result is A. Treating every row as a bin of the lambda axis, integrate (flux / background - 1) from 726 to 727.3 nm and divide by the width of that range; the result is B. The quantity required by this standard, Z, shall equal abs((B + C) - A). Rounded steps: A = -0.003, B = -0.006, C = 0.02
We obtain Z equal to 0.02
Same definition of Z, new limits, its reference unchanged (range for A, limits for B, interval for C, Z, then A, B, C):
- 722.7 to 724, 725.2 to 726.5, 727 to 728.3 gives 0.06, 0.002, 0.015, 0.05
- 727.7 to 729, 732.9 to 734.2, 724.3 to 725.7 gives 0.29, 0.004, 0.023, 0.27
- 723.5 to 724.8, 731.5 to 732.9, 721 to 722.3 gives 0.28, 0.001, 0.045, 0.24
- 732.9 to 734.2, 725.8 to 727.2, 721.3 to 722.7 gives 0.16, 0.023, -0.002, 0.18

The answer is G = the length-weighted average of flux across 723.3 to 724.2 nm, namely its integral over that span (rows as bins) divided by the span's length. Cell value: 10.30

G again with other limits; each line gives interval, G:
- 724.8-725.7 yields 10.27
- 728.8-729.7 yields 10.14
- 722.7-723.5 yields 10.13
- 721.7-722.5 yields 10.16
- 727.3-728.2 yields 10.22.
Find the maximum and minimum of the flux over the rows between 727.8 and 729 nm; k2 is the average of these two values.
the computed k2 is 10.3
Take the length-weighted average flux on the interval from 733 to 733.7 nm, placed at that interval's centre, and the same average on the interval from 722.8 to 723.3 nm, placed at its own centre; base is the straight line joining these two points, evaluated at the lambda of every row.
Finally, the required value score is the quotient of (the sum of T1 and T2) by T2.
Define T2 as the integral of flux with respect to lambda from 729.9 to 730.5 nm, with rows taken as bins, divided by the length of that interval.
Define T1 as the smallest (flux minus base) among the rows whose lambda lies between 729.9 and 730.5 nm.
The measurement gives 1.00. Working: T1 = 0.0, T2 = 10.5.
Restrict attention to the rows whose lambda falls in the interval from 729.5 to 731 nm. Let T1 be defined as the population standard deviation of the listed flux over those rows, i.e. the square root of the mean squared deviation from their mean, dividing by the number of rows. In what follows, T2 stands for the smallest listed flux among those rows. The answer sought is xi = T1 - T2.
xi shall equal -9.4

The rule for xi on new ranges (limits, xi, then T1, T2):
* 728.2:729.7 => -9.9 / 0.12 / 9.98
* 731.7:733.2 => -9.7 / 0.36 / 10.1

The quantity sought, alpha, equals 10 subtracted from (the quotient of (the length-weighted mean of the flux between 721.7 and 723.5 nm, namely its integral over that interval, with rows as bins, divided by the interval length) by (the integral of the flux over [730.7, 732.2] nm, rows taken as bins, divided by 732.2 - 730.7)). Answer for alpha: -9.02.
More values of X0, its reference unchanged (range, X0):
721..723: 721.086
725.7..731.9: 731.117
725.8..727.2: 726.586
